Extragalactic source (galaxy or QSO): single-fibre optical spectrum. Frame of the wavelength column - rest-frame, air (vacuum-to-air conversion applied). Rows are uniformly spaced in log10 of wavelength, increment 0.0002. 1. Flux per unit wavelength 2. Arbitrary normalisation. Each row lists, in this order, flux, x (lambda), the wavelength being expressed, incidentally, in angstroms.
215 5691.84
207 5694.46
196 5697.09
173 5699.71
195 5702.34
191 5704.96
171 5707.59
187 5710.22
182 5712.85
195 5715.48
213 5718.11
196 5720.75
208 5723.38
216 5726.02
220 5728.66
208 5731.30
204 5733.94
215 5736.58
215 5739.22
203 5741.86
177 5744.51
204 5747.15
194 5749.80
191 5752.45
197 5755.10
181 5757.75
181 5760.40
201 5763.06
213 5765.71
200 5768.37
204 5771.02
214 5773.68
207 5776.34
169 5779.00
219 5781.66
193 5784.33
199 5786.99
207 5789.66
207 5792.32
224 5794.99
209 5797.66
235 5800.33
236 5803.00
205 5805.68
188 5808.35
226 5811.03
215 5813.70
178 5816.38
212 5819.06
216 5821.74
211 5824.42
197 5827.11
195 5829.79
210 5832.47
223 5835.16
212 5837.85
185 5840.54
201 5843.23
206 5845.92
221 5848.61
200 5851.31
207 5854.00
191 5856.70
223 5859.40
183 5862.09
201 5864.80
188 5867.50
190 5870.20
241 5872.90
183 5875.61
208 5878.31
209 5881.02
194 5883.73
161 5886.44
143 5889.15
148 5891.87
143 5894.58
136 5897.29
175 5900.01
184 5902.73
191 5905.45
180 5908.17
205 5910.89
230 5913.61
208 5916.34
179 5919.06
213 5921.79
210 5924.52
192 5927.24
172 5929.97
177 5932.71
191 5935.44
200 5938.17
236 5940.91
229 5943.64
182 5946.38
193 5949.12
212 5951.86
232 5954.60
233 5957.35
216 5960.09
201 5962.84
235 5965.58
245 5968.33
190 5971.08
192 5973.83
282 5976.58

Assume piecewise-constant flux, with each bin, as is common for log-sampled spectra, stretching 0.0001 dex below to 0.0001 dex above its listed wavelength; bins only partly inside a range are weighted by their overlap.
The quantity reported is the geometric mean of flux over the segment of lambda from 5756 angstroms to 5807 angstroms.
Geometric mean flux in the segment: 205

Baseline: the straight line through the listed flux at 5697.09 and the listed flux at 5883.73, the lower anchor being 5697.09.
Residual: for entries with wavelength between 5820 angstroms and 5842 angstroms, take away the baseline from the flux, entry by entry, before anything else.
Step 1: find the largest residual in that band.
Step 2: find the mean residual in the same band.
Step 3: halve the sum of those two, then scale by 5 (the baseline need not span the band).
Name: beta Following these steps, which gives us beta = 100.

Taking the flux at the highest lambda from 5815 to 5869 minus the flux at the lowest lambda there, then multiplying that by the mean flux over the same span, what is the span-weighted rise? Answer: 2030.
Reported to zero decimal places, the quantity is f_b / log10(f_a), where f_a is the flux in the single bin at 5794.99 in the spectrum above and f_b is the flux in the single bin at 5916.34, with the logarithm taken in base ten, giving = 89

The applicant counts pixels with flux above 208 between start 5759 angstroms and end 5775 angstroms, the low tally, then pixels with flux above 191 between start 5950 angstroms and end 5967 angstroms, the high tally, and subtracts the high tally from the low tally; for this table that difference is -4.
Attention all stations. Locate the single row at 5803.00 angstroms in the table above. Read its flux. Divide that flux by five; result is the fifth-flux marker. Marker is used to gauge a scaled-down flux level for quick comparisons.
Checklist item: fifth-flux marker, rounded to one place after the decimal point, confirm 47.2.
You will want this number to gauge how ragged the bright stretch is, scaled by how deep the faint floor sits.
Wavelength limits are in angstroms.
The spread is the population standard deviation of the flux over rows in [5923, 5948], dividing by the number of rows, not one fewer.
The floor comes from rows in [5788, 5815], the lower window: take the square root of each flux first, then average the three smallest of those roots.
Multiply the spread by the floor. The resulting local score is 298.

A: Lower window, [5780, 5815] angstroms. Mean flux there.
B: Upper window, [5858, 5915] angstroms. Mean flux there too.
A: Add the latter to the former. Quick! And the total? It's 399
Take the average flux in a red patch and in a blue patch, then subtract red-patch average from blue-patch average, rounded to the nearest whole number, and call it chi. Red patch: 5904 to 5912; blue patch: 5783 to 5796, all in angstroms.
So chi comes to 14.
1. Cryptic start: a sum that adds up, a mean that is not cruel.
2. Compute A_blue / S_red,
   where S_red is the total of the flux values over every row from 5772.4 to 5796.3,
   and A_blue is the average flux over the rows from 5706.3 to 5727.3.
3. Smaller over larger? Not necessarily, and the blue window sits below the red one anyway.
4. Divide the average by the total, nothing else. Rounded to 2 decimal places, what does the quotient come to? 0.11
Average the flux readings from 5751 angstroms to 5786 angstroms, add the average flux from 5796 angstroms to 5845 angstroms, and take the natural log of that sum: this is 6.01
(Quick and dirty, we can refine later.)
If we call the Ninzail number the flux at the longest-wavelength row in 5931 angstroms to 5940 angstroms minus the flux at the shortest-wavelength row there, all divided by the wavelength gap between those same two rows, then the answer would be 4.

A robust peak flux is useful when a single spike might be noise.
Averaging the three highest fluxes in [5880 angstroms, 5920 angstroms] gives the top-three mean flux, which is 216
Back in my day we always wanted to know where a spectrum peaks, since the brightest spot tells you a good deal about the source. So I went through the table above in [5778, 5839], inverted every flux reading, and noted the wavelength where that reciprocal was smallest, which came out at 5803.00 angstroms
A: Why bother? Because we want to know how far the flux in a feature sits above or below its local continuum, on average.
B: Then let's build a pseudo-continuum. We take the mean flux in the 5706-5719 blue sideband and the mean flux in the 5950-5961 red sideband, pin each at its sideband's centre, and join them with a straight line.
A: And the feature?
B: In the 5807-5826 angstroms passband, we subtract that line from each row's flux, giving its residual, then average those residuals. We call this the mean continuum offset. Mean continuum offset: 3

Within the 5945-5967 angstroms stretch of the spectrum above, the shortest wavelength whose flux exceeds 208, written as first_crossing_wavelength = 5951.86 angstroms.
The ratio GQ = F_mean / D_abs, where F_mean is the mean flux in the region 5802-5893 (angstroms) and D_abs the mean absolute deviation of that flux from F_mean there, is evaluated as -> 12.2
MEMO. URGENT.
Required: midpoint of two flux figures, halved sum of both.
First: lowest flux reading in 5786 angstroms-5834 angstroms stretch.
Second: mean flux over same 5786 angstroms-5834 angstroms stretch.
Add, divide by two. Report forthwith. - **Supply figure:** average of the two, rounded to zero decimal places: 194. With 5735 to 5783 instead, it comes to 184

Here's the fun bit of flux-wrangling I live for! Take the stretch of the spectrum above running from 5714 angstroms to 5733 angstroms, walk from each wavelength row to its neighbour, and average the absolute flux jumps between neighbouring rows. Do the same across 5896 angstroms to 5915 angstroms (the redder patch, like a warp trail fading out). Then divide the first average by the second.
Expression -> 0.61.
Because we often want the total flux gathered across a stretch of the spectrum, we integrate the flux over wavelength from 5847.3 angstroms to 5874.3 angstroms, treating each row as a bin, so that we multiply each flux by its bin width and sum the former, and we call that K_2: 5519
